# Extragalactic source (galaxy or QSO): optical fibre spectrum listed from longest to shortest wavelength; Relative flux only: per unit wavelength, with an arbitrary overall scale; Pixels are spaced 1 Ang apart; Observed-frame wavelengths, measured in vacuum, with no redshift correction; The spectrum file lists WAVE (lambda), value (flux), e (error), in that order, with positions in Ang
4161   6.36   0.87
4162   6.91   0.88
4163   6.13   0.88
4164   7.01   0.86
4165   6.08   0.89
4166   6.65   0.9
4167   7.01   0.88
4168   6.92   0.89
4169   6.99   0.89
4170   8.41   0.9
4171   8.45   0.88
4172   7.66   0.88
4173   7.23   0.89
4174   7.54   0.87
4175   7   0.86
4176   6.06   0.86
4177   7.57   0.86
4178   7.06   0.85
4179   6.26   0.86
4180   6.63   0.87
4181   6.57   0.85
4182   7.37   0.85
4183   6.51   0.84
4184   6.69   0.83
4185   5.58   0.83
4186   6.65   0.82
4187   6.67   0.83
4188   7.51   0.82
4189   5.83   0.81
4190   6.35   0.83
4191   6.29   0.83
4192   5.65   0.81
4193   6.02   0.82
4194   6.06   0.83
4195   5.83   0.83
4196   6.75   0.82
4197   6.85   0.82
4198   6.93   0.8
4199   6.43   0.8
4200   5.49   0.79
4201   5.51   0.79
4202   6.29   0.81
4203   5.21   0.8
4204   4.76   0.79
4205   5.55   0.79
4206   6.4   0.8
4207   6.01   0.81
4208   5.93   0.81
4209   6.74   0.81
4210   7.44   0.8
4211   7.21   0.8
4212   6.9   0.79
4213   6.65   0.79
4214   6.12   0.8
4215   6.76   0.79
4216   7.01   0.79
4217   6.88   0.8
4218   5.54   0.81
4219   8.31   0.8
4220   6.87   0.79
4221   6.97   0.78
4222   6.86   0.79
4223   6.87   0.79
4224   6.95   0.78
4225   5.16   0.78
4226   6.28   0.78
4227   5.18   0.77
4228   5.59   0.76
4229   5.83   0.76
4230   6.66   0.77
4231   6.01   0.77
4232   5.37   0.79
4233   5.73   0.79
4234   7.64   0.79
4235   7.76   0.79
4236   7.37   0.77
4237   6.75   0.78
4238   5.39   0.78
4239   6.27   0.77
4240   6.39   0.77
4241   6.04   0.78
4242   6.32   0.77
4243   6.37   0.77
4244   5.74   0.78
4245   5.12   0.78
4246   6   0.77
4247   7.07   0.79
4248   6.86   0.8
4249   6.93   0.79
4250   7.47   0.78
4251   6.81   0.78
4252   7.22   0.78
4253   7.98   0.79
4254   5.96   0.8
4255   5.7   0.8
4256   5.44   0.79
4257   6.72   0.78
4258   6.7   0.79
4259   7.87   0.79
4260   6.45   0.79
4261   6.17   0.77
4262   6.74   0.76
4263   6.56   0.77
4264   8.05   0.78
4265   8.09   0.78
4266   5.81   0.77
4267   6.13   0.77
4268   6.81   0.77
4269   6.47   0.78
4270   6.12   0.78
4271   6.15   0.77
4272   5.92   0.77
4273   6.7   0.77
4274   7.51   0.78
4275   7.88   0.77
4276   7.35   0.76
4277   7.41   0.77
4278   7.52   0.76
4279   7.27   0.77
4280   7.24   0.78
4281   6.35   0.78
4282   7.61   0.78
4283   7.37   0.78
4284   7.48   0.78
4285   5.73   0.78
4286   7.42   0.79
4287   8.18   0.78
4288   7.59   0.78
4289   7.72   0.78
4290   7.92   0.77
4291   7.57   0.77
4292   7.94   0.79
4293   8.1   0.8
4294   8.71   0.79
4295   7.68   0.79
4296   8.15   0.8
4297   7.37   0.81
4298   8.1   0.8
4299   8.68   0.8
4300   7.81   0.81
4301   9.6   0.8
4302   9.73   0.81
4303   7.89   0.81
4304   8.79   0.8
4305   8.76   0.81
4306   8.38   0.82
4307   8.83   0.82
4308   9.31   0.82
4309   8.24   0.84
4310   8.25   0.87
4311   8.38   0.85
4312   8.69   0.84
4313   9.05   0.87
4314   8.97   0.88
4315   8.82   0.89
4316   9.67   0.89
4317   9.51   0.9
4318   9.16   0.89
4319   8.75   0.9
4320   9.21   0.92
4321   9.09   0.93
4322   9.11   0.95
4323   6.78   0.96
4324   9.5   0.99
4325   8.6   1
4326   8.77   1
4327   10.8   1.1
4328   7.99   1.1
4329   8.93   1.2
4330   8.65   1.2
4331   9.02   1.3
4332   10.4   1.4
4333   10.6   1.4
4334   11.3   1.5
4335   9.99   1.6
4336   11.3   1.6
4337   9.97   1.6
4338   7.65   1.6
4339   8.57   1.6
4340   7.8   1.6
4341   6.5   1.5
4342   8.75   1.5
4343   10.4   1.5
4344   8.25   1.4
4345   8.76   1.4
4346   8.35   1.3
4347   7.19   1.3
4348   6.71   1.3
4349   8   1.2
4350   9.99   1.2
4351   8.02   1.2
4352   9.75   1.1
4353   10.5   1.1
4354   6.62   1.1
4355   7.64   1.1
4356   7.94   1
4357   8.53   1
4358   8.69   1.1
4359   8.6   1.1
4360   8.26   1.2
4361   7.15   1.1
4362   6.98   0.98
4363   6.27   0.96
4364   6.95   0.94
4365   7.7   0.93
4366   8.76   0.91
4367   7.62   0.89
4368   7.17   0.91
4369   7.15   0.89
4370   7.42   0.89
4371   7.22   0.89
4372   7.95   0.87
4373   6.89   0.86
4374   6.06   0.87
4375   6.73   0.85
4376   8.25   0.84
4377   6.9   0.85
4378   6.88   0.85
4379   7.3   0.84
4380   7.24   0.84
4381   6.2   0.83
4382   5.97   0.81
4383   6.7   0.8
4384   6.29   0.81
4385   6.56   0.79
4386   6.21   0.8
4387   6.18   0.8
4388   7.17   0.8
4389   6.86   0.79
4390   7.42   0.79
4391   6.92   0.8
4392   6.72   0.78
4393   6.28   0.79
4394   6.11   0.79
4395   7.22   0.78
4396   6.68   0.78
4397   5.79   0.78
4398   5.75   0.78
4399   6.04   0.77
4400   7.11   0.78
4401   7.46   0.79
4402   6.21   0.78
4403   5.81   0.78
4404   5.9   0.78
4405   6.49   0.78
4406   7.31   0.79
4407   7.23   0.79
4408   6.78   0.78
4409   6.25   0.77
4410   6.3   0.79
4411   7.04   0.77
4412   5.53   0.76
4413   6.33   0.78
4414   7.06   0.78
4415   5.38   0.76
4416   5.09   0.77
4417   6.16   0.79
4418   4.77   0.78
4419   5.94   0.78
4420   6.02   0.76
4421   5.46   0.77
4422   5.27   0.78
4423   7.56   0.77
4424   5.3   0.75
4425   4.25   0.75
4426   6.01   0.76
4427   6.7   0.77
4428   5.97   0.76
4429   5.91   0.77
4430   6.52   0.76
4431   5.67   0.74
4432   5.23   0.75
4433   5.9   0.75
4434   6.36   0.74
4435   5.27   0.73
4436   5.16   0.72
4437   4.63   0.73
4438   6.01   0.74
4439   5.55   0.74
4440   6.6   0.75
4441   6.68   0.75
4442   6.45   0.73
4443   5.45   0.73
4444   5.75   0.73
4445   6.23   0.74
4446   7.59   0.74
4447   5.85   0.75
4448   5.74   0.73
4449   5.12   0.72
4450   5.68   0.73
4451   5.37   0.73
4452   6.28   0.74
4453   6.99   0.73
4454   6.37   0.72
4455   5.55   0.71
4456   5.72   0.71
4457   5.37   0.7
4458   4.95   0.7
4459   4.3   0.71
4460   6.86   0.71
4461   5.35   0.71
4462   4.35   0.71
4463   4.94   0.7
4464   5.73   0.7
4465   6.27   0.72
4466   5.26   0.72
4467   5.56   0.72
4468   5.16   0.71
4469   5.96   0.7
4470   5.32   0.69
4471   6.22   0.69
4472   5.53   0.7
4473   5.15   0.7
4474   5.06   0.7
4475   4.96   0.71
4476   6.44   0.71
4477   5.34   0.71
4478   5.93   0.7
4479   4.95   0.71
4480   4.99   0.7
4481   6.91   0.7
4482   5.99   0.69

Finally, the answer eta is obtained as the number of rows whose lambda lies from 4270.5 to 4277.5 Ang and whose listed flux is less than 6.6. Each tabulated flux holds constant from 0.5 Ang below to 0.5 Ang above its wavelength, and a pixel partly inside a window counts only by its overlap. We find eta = 2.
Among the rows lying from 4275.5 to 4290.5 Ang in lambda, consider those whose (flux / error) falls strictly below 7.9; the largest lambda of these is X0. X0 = 4285 Ang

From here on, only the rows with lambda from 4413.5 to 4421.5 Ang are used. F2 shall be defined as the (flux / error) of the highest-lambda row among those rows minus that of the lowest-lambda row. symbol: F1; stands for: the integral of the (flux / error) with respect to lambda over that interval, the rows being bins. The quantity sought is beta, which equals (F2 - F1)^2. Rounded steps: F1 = 59.3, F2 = -2.0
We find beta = 3750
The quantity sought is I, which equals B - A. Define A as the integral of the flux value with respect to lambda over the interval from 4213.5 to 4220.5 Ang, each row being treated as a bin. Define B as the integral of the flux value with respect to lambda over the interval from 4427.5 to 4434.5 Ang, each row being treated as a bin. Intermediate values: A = 47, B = 41.6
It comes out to -5.9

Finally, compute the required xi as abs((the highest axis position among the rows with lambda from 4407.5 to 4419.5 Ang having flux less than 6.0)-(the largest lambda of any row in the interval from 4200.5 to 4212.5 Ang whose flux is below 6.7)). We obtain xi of 211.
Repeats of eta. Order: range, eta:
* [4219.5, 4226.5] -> 2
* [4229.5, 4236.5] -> 3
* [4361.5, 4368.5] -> 1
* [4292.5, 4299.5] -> 0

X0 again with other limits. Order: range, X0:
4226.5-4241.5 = 4241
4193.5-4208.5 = 4208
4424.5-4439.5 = 4439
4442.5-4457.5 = 4457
